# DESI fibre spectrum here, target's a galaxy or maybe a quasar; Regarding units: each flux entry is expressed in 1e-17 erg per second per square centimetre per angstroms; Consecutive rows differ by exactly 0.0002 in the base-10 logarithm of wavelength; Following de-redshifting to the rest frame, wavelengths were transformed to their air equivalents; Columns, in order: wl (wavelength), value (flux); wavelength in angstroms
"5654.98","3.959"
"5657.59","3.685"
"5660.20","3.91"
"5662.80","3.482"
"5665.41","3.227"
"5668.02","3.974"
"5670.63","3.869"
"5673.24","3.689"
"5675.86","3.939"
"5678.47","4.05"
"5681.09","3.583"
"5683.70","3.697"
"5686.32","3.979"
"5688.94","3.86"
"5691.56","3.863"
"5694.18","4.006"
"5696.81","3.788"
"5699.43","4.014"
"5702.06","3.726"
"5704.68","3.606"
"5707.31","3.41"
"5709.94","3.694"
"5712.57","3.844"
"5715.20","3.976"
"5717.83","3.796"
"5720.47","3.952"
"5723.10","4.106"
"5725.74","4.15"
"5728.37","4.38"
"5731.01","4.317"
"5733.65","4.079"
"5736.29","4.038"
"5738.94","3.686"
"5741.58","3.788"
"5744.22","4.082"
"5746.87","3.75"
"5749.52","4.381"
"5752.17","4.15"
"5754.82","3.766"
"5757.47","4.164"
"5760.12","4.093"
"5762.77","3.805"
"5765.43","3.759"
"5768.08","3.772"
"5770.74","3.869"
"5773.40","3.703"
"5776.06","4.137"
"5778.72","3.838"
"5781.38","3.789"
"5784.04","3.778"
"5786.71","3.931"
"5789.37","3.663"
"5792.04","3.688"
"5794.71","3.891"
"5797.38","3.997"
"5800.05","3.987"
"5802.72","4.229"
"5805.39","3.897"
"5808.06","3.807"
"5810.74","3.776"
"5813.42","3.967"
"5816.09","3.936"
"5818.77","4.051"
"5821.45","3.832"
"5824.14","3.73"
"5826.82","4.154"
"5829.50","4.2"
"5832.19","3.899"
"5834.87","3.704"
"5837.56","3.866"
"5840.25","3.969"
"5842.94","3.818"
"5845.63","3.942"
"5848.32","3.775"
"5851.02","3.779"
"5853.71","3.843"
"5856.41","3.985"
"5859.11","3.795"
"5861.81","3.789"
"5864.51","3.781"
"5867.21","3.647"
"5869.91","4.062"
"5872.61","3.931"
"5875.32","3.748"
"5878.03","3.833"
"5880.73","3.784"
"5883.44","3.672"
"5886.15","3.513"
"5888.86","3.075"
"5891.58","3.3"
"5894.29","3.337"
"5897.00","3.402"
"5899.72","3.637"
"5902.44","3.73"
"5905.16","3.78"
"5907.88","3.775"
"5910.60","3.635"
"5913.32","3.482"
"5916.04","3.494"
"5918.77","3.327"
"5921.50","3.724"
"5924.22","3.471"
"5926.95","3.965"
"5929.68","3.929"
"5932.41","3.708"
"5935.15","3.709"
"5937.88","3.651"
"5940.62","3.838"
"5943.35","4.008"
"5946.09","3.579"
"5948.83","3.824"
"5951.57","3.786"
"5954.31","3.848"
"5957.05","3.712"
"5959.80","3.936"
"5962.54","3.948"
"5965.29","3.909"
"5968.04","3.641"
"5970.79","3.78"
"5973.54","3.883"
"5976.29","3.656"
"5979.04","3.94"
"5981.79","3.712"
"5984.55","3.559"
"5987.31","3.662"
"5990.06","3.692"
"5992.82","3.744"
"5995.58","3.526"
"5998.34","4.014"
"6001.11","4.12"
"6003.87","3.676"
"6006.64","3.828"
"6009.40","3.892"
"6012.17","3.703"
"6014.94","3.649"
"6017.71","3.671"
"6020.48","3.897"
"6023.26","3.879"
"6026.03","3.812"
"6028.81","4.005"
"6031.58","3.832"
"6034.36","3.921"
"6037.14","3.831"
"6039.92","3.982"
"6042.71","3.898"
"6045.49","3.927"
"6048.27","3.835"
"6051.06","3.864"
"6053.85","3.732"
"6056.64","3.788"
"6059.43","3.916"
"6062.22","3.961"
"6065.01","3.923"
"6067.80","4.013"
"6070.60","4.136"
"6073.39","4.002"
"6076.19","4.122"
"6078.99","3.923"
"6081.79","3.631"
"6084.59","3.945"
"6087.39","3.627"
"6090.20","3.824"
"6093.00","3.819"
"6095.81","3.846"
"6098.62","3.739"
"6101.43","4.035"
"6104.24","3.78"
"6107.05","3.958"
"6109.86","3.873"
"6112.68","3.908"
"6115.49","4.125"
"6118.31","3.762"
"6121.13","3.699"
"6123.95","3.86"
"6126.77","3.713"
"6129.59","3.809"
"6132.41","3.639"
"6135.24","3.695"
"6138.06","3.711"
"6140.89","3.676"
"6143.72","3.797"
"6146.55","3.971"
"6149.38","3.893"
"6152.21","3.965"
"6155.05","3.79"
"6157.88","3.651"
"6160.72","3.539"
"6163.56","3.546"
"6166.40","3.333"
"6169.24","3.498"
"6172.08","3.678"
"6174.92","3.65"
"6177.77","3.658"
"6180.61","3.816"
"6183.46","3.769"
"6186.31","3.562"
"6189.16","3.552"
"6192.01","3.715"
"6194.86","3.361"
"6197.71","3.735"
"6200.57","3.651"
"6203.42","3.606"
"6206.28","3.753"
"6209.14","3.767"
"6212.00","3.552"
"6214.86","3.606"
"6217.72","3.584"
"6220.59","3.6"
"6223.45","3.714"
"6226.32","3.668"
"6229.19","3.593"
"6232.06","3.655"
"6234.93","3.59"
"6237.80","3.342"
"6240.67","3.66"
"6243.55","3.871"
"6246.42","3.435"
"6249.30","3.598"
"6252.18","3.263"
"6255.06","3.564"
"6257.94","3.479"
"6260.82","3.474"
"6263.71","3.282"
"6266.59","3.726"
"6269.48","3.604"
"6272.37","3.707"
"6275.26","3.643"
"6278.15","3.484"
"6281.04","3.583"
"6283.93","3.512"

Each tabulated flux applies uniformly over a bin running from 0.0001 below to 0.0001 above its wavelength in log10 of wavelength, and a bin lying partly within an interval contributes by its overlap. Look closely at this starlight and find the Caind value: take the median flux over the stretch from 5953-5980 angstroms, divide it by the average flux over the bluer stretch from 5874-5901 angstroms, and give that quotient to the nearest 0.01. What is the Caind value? 1.10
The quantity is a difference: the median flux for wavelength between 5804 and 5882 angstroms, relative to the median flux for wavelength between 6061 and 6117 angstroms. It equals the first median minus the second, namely -0.09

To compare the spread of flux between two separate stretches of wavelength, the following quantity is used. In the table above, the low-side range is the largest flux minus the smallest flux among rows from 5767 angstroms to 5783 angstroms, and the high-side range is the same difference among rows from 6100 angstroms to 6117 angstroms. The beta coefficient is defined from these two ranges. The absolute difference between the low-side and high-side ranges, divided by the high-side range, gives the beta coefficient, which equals 0.26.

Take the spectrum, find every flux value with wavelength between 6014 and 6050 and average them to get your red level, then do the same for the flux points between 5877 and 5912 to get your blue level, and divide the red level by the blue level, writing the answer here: 1.08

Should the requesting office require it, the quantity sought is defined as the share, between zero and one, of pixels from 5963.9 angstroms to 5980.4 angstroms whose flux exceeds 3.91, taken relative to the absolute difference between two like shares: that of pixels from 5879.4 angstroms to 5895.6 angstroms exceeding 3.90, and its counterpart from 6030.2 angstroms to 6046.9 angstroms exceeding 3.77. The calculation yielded 0.17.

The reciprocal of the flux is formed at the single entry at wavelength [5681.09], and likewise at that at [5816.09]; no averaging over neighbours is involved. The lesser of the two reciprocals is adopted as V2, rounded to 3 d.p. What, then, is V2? 0.254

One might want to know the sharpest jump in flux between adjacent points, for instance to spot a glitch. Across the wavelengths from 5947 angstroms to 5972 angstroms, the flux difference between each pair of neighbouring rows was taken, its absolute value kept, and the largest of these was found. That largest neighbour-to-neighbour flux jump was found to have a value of 0.27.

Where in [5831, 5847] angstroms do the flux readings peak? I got 5840.25 angstroms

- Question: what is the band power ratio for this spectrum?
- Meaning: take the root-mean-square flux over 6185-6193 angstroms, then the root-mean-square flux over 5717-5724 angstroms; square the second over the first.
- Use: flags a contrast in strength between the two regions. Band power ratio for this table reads 1.20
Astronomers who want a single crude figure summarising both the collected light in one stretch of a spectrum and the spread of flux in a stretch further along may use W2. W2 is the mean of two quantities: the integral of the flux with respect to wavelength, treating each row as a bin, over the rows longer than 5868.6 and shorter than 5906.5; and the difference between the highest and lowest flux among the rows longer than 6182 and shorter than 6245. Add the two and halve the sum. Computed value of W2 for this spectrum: 69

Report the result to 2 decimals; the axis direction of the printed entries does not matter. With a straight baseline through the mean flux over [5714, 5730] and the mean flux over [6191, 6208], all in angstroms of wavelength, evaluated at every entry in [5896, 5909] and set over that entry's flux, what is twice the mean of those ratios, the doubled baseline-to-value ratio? 2.13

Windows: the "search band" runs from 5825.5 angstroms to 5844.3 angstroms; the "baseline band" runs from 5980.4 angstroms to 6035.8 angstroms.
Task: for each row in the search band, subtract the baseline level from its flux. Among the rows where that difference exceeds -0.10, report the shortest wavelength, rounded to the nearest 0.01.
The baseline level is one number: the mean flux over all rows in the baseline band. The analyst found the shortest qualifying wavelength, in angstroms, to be 5826.82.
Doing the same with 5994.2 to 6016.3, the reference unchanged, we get 5998.34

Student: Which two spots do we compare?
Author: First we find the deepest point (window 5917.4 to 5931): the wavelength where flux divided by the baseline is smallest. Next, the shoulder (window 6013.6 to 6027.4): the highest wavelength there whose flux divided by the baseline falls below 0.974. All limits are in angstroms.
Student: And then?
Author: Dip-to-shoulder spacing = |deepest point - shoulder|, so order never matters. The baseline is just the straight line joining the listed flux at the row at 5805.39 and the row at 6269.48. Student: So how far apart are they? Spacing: 96.2 angstroms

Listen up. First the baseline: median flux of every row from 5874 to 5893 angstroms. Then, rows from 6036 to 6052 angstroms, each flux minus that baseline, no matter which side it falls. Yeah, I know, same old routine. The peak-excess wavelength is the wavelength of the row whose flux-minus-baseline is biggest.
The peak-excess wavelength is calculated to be 6039.92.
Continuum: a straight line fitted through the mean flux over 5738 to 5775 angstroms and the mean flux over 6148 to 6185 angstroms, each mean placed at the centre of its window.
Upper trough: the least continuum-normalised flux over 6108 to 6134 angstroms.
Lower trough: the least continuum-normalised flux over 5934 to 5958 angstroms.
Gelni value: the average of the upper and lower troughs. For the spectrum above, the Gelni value 0.963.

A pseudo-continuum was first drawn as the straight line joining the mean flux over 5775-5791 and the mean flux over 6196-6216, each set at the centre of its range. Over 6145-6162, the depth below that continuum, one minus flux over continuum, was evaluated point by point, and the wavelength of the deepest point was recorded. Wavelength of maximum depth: 6160.72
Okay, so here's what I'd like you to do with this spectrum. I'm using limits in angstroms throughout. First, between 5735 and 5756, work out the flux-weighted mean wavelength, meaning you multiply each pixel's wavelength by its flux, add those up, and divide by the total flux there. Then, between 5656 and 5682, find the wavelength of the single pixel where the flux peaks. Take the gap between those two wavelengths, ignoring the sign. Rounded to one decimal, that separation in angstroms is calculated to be 67.2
